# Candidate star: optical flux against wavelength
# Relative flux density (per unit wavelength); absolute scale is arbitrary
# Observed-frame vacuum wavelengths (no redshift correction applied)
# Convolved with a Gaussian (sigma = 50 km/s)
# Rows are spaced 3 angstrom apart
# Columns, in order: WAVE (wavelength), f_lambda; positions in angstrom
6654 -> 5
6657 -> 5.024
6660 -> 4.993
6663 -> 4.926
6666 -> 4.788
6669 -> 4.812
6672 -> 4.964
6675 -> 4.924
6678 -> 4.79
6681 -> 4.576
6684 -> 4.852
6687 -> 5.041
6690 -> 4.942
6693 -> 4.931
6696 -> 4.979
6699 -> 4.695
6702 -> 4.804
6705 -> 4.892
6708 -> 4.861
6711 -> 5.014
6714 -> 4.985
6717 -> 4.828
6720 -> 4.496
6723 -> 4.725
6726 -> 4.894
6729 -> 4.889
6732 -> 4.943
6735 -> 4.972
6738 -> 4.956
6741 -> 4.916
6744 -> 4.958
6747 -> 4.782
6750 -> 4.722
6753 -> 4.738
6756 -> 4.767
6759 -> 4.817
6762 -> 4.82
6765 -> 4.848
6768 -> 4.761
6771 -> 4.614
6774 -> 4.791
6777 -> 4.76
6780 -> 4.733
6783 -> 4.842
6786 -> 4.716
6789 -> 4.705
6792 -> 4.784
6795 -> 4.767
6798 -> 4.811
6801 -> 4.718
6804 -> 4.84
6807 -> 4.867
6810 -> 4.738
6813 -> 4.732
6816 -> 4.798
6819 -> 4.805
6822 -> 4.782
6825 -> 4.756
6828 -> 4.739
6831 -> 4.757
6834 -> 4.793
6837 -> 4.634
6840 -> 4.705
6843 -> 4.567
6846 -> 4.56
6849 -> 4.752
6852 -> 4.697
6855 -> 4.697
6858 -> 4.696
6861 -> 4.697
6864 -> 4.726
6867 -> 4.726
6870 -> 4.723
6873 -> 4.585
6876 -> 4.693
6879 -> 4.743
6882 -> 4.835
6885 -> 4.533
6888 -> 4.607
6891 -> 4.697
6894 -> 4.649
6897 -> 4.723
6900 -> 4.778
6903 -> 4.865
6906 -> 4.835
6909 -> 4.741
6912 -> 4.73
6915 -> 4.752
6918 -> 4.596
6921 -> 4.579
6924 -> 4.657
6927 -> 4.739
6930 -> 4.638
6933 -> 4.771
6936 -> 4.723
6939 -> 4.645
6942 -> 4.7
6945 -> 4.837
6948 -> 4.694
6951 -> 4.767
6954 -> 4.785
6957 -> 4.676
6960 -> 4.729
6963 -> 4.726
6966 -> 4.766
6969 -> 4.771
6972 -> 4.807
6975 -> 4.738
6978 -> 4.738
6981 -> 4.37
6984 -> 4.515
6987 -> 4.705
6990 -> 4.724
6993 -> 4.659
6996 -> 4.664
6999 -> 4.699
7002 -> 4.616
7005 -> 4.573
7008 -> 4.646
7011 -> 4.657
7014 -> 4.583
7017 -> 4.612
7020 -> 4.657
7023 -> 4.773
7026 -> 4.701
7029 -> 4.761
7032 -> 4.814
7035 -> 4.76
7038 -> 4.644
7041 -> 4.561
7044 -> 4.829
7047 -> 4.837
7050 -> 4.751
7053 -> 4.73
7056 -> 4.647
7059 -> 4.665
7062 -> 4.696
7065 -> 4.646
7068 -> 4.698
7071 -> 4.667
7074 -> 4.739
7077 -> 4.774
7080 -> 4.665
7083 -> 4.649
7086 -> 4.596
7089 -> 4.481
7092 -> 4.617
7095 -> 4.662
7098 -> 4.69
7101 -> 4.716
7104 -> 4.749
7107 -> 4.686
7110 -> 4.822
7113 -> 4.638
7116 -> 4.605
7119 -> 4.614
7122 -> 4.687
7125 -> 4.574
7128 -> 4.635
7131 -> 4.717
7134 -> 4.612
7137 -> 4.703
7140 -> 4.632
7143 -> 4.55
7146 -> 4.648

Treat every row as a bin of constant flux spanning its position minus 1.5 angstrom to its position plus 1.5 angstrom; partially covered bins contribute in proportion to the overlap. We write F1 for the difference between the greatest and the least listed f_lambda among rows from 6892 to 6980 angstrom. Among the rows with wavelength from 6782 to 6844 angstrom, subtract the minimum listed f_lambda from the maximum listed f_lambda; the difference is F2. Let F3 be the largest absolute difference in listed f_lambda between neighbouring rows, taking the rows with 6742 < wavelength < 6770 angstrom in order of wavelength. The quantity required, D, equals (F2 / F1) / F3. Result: 6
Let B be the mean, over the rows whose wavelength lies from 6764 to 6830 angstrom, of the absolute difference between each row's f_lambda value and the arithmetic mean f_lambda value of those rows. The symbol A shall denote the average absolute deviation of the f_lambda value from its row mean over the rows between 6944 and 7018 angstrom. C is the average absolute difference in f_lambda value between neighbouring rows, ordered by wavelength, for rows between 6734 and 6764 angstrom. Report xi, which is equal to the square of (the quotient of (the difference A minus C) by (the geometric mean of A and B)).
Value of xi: 0.22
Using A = 0.075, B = 0.044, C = 0.048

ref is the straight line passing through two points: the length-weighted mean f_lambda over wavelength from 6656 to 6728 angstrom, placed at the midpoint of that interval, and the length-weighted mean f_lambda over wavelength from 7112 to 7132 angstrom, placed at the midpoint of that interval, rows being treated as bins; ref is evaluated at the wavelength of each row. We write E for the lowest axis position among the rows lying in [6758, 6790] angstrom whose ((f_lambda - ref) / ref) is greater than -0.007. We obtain 6759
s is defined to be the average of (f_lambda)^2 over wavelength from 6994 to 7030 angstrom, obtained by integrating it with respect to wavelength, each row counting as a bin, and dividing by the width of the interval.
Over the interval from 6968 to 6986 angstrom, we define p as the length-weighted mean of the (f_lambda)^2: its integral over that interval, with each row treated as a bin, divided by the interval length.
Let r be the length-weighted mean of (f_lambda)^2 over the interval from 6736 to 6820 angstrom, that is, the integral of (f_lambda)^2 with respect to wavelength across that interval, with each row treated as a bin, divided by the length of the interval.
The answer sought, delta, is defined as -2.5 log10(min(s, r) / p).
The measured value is -0.002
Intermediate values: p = 21.7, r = 23.0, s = 21.7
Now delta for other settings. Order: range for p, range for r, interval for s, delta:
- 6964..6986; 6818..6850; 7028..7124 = -0.006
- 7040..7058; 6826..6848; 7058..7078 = 0.021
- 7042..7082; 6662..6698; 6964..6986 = 0.018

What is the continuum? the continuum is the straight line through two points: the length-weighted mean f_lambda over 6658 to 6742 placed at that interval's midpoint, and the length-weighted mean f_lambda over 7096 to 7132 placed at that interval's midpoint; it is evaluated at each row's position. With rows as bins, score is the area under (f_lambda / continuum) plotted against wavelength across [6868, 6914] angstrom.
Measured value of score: 45.4 angstrom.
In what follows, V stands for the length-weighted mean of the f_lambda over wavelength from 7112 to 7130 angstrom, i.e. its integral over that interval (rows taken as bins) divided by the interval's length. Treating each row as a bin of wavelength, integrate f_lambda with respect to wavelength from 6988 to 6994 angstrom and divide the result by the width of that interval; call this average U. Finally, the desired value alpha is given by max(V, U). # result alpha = 4.70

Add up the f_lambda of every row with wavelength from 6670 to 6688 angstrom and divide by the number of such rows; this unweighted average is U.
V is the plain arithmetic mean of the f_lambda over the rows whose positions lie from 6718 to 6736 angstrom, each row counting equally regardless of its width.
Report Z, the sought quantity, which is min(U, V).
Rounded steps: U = 4.86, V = 4.82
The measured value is 4.82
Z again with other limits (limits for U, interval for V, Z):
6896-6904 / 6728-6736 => 4.79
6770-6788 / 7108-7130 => 4.65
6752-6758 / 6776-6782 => 4.75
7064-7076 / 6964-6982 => 4.69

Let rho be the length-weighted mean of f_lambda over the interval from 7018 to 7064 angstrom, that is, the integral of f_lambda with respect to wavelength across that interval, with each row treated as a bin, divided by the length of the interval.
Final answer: 4.72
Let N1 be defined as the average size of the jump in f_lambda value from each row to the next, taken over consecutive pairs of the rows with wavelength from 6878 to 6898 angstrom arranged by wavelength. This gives 0.113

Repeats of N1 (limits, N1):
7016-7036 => 0.067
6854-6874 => 0.029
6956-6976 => 0.034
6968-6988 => 0.135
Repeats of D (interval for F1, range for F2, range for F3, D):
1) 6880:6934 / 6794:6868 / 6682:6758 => 3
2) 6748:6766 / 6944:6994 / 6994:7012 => 45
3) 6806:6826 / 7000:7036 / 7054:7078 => 25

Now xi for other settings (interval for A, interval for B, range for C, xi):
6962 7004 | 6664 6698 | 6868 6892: 0.21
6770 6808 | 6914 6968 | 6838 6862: 0.00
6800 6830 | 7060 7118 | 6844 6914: 0.38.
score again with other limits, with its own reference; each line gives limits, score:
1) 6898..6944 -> 45.5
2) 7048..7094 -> 45.7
